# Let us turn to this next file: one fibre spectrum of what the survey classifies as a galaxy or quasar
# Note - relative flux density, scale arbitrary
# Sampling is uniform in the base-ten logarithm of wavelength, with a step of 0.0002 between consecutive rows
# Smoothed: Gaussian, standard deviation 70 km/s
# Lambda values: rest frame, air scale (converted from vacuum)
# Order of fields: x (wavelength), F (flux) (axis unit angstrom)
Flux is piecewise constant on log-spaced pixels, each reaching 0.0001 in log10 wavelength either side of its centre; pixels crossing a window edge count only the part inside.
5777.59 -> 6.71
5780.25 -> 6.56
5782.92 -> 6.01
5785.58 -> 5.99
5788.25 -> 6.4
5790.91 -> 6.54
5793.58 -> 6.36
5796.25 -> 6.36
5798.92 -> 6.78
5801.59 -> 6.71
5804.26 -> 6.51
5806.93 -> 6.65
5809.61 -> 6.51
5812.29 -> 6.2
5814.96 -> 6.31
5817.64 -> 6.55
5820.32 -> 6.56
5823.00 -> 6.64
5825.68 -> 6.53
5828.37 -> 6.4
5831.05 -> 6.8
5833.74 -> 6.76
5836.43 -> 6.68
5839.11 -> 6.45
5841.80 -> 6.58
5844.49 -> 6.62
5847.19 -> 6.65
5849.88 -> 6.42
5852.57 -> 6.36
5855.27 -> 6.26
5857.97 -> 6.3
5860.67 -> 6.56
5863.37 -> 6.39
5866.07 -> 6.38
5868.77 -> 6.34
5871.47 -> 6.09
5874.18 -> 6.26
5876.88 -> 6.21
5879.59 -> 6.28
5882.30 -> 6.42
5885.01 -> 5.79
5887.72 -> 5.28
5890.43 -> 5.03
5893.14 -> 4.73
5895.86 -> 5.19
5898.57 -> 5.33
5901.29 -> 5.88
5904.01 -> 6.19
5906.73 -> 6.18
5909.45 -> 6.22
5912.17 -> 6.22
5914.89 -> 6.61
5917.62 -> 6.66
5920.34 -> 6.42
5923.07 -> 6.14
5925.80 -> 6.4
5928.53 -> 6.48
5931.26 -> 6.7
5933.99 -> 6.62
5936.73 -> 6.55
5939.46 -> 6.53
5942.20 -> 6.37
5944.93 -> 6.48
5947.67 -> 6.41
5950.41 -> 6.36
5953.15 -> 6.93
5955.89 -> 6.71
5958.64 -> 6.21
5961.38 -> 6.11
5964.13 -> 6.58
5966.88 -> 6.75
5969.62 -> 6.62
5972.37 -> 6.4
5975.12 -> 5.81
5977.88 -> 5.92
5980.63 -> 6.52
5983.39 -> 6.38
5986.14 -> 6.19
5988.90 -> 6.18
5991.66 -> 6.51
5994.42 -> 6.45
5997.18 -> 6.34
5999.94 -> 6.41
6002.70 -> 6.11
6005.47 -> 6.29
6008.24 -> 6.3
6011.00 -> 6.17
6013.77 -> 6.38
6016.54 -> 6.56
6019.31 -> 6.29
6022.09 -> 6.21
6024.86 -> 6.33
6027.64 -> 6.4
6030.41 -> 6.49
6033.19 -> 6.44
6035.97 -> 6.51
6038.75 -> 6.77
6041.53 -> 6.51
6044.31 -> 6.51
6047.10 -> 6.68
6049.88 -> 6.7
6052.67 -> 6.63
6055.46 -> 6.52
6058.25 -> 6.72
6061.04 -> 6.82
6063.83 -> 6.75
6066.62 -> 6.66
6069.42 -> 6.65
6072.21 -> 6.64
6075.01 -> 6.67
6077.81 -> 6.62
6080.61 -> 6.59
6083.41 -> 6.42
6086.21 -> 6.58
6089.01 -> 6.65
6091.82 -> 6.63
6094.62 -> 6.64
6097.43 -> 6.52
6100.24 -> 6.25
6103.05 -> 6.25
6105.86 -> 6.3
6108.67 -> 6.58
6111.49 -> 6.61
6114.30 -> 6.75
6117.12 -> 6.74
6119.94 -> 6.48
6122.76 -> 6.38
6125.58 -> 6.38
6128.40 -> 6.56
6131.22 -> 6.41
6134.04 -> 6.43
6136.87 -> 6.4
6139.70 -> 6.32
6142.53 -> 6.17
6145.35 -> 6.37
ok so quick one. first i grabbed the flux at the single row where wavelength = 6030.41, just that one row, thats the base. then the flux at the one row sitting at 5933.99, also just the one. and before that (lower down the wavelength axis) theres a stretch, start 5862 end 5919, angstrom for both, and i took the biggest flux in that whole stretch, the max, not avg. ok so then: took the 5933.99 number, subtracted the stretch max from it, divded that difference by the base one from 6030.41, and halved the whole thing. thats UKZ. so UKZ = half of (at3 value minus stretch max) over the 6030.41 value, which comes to 0.00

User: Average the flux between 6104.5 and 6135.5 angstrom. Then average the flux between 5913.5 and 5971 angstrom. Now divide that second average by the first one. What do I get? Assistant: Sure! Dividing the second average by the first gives 1.00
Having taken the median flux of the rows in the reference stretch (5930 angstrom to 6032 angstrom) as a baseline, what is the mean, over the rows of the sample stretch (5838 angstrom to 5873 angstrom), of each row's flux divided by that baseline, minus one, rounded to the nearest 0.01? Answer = 0.00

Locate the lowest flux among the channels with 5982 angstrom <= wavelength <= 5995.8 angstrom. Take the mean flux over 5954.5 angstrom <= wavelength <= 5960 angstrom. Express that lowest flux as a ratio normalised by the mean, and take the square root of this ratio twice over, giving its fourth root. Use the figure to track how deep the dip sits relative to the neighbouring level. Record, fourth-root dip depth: 0.99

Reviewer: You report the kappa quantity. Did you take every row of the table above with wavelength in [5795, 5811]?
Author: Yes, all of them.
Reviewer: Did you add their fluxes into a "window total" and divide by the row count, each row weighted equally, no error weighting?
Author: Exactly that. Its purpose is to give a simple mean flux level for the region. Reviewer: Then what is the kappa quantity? 6.59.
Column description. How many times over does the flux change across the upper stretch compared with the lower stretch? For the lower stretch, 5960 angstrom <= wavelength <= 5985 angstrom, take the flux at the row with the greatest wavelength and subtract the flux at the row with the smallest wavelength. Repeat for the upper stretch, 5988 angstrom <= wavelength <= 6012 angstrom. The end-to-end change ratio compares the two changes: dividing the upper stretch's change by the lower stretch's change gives 0.0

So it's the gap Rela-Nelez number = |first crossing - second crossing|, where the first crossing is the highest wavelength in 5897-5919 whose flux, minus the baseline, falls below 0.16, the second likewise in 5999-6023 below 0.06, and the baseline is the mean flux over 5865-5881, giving 109.9 angstrom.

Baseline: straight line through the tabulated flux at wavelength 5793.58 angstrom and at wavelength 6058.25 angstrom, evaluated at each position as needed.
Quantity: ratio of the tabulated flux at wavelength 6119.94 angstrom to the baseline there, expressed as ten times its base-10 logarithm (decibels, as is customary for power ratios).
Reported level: -0.21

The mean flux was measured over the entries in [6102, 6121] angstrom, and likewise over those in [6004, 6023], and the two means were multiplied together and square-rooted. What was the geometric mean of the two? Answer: 6.42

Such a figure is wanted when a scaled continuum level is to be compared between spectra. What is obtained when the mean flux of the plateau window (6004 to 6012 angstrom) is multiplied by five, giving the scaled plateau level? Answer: 31.3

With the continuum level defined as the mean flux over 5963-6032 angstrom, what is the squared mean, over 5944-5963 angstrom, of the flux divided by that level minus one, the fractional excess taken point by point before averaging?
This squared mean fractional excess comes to 0.0003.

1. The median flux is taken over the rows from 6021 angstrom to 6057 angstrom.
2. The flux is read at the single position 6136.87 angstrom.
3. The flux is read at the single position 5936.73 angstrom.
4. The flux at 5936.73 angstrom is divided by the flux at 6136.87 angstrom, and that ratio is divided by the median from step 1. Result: 0.157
